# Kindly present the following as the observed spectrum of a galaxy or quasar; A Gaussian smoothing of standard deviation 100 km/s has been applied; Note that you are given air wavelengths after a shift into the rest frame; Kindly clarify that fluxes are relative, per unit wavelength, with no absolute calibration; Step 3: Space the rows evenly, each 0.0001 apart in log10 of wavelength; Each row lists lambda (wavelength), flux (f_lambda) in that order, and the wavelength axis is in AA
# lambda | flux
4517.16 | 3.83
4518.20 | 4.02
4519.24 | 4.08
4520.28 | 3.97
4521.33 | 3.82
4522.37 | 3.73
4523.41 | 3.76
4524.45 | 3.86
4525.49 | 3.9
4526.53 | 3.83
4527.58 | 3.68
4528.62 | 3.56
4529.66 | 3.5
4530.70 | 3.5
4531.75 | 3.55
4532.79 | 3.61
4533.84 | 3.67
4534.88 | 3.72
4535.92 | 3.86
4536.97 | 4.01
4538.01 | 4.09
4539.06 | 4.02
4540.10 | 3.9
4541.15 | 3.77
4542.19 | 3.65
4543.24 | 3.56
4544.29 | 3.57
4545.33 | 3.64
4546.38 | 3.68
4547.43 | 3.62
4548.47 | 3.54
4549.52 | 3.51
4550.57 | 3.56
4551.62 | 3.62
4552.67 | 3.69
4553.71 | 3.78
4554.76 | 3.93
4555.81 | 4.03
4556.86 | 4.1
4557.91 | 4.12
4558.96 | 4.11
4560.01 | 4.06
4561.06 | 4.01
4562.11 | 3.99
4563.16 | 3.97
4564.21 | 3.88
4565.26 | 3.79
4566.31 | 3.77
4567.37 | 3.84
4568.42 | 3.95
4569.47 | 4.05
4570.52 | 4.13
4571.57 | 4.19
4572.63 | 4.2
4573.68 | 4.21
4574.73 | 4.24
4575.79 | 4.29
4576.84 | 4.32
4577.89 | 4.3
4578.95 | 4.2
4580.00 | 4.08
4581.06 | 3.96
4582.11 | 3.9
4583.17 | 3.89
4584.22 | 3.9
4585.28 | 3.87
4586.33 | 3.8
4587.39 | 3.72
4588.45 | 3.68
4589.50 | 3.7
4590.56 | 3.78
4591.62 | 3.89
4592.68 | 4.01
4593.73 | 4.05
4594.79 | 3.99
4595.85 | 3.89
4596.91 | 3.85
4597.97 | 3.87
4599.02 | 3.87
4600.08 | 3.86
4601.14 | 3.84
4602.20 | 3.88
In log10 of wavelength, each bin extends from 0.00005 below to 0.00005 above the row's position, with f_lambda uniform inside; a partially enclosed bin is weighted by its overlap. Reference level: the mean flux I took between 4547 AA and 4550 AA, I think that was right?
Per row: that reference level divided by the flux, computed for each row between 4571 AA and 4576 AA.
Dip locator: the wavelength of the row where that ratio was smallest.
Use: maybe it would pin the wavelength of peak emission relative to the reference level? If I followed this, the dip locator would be 4575.79 AA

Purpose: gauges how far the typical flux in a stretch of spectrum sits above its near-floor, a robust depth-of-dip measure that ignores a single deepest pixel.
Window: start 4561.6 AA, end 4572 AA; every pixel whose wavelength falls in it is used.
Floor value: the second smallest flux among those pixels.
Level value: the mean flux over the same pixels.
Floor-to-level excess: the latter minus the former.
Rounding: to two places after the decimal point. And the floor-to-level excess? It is 0.17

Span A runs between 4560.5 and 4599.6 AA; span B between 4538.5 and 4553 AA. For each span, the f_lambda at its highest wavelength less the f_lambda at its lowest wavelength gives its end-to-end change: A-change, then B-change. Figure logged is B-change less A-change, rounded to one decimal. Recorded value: -0.2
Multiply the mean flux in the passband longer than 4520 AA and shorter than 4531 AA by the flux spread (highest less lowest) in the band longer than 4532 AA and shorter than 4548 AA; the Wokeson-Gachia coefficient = 2.0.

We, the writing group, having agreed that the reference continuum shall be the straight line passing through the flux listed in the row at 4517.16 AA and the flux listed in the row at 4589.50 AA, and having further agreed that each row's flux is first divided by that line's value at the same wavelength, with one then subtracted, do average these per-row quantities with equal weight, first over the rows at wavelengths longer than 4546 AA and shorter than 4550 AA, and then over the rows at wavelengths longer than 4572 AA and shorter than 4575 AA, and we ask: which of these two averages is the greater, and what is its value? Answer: 0.13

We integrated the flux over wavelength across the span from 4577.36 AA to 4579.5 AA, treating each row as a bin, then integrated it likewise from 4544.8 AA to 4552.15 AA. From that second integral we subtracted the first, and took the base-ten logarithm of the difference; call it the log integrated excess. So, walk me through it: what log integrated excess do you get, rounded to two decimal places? 1.24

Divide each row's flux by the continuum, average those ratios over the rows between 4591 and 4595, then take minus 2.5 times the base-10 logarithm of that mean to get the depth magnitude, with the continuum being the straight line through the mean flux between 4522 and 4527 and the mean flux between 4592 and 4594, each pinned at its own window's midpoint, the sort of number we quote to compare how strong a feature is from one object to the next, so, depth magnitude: 0.01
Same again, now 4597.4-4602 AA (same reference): 0.05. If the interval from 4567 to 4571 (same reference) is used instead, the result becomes -0.01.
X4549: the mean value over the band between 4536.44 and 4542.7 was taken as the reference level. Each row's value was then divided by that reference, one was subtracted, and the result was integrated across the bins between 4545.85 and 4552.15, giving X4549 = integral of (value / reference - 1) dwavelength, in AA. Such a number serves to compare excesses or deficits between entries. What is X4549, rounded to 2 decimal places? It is -0.51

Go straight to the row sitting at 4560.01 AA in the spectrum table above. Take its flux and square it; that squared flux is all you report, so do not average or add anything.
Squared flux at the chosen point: 16.5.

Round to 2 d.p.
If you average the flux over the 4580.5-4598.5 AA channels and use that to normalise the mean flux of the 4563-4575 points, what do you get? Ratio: 1.04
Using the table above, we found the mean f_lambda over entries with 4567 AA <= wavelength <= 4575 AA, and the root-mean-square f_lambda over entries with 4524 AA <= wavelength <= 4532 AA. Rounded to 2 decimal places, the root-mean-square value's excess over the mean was -0.43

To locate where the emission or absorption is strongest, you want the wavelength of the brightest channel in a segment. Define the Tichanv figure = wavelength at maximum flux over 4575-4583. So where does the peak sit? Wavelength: 4576.84 AA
